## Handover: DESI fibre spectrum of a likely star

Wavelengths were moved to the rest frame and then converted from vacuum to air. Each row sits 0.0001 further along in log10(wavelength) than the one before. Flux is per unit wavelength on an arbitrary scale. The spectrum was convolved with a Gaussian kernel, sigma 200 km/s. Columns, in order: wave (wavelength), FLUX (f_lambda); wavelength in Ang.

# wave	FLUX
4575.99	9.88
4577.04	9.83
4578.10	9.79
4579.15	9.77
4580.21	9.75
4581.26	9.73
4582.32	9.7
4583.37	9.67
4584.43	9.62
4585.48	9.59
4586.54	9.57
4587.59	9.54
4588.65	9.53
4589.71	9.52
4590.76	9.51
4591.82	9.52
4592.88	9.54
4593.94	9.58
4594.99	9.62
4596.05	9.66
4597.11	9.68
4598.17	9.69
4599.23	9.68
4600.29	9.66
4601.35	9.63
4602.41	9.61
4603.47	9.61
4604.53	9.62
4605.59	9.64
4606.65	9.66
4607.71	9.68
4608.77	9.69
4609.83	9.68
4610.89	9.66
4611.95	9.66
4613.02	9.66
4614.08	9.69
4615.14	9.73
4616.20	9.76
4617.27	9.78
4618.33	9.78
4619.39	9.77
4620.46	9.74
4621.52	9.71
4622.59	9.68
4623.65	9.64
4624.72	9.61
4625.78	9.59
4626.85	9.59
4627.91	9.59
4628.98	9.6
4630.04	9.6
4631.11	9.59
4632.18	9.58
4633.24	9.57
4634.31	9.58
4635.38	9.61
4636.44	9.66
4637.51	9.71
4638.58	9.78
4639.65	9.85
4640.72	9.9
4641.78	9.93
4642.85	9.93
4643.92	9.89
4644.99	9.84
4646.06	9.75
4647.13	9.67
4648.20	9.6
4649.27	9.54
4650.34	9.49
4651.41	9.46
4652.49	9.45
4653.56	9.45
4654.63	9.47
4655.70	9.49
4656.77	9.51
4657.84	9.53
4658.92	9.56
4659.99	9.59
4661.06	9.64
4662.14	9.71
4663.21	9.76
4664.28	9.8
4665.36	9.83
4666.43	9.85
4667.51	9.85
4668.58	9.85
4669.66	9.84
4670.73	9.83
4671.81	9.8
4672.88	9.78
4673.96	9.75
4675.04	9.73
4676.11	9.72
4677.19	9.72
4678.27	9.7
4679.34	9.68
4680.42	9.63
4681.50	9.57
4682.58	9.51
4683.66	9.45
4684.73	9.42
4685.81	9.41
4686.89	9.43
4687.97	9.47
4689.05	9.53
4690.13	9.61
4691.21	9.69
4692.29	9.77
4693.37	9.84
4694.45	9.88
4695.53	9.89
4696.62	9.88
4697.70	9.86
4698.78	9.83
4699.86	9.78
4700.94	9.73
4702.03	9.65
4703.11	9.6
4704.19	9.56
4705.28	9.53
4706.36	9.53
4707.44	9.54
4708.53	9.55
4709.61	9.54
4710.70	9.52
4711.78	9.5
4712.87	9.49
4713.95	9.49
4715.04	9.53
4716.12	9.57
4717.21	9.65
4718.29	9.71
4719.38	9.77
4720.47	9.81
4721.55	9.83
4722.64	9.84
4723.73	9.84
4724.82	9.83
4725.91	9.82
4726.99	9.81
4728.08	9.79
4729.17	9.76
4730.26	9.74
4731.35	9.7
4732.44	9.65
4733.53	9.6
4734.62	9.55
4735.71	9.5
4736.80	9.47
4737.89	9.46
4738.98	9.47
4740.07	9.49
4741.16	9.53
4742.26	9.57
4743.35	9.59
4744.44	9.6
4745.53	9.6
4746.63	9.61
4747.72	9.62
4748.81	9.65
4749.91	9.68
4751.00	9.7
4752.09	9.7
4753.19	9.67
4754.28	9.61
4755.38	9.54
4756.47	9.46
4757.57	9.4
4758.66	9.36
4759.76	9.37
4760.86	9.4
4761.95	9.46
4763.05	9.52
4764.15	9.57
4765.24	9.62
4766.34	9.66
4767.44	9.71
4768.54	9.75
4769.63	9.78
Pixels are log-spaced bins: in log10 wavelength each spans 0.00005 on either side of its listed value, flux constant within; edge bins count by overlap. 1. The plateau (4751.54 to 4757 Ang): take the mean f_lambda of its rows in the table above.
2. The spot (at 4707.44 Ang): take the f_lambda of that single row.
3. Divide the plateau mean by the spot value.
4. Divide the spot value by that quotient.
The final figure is 9.48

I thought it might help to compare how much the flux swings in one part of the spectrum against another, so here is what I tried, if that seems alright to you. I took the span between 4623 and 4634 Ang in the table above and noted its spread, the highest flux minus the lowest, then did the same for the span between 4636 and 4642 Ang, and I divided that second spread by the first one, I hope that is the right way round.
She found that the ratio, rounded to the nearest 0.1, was 3.9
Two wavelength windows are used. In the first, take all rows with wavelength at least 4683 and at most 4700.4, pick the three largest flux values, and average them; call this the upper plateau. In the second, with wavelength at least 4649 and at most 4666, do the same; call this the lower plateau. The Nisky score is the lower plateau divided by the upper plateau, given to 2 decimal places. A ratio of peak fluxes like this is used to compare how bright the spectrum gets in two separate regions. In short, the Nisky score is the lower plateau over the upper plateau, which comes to 0.99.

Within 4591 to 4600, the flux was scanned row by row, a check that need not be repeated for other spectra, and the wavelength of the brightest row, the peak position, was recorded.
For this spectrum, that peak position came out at 4598.17 Ang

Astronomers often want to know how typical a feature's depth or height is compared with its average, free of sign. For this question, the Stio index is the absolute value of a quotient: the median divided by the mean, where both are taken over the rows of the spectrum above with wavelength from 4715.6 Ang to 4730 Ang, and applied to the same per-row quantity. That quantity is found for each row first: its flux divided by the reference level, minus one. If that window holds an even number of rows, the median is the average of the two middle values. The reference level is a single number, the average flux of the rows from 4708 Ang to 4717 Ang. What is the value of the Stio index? 1.2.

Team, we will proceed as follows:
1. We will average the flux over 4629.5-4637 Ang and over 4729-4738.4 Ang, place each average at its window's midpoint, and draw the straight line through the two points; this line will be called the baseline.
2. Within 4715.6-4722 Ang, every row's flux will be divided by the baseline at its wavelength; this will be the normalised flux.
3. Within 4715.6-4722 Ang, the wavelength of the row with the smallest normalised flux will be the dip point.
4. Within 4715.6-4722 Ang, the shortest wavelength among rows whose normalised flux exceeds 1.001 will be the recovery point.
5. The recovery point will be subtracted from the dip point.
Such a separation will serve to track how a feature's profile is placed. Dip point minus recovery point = -1.1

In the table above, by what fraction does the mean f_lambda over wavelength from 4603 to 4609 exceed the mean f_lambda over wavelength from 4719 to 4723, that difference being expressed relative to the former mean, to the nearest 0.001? -0.017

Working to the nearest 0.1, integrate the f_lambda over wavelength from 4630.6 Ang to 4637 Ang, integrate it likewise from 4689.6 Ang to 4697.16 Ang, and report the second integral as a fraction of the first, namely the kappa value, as 1.2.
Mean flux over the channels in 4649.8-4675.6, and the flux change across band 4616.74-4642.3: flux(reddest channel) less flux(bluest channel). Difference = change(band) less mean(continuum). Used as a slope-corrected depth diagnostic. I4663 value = -9.52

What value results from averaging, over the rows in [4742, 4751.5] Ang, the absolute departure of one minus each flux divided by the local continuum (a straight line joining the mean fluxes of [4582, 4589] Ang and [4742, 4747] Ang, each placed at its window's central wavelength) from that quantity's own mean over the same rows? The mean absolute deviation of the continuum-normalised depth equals 0.0036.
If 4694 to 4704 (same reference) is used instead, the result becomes 0.0091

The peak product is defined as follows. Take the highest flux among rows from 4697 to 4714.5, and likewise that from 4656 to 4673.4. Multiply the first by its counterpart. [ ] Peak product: 97.1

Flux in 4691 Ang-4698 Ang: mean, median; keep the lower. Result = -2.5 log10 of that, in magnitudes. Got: -2.481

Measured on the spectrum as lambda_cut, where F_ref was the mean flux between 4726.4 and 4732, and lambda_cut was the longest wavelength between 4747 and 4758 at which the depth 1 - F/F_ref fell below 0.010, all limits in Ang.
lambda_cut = 4753.19 Ang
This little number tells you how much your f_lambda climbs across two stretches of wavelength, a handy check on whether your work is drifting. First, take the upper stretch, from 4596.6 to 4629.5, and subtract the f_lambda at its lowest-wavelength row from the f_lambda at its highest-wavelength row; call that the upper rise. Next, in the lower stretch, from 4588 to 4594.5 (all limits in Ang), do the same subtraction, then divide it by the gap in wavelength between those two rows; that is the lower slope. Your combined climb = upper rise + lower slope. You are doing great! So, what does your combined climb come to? -0.07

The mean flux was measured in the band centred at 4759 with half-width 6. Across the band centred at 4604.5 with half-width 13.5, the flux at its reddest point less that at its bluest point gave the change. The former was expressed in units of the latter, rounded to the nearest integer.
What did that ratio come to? 36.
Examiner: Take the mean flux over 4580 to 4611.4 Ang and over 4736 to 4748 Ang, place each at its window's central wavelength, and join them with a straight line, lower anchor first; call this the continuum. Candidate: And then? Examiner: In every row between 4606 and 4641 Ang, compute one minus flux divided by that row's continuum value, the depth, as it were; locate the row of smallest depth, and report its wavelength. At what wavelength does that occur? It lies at 4640.72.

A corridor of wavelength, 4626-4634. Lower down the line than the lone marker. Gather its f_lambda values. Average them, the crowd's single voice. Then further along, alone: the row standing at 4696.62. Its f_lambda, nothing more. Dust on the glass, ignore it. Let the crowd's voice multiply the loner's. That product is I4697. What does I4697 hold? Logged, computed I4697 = 94.7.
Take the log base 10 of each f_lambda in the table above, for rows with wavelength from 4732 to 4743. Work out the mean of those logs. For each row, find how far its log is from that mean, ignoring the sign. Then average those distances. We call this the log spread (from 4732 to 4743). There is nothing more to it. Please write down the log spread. 0.0023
